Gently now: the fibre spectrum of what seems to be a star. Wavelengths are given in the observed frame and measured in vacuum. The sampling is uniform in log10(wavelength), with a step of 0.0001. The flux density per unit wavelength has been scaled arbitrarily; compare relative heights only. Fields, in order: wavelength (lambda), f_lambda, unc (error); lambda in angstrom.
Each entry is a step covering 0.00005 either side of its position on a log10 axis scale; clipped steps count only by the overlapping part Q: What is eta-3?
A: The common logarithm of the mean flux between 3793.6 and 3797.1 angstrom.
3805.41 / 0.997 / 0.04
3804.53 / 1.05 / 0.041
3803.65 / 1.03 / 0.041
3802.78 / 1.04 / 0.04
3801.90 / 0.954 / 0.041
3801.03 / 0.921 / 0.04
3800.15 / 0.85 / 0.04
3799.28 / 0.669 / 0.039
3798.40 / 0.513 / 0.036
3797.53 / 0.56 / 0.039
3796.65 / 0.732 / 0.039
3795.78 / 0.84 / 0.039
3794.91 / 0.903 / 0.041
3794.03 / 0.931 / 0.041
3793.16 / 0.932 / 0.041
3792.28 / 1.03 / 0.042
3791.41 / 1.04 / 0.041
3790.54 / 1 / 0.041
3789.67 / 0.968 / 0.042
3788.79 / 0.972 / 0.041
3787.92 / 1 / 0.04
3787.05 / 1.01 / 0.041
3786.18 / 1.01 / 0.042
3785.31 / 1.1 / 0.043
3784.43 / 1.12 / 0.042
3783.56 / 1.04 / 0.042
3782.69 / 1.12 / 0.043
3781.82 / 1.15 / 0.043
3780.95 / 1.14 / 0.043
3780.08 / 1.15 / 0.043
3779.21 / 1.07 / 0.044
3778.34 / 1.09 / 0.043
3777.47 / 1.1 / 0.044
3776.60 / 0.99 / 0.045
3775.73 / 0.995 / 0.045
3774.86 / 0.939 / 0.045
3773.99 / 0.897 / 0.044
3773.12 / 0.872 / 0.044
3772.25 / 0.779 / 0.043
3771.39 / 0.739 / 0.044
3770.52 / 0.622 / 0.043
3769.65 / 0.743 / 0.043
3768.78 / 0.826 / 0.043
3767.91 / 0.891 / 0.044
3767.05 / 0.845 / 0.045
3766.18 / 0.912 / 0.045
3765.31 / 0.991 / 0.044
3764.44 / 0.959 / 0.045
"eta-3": -0.07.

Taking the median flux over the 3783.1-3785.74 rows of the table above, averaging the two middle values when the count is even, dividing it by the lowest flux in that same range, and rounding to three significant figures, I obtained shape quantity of 1.06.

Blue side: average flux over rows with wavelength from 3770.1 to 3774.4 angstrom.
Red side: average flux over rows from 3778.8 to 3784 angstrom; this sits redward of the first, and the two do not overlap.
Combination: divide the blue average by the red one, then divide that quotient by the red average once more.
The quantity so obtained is 0.6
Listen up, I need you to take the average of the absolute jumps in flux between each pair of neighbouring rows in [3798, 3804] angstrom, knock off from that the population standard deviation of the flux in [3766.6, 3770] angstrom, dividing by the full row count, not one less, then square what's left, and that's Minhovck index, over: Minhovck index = 0.0013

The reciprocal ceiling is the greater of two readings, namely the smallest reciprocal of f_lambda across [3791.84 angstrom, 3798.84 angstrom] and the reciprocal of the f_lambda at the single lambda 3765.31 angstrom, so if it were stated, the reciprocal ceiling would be 1.01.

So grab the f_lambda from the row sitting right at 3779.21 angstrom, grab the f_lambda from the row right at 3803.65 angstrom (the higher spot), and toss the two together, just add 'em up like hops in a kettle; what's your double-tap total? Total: 2.10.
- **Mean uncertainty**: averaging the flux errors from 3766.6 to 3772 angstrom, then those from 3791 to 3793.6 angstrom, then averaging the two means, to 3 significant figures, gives 0.0425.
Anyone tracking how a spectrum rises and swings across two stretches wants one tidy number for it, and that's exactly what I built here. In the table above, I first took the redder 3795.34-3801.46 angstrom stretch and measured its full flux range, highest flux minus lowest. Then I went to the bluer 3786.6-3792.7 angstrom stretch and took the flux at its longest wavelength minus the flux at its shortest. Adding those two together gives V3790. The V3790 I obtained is 0.4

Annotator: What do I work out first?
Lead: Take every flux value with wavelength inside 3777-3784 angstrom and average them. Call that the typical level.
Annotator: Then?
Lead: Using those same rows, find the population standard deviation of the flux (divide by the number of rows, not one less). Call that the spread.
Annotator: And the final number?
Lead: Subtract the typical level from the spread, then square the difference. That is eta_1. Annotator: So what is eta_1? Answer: 1.1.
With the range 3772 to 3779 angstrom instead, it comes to 0.7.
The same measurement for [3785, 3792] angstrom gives 0.9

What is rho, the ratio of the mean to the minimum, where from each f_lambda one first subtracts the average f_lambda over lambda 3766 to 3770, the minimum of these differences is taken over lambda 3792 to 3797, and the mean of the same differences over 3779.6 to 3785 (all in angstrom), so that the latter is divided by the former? -2.5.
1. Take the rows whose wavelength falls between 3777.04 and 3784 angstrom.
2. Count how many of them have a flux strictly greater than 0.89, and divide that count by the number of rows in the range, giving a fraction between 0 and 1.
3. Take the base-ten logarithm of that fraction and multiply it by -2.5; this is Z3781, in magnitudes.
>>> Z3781 0.00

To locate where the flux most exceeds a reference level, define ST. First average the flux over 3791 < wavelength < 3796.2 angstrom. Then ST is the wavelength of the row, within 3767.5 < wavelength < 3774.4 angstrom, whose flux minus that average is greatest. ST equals 3773.99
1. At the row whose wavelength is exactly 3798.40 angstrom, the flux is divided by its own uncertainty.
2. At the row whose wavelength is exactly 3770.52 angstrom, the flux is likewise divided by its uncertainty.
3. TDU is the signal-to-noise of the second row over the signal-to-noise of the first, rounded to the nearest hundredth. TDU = 1.02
